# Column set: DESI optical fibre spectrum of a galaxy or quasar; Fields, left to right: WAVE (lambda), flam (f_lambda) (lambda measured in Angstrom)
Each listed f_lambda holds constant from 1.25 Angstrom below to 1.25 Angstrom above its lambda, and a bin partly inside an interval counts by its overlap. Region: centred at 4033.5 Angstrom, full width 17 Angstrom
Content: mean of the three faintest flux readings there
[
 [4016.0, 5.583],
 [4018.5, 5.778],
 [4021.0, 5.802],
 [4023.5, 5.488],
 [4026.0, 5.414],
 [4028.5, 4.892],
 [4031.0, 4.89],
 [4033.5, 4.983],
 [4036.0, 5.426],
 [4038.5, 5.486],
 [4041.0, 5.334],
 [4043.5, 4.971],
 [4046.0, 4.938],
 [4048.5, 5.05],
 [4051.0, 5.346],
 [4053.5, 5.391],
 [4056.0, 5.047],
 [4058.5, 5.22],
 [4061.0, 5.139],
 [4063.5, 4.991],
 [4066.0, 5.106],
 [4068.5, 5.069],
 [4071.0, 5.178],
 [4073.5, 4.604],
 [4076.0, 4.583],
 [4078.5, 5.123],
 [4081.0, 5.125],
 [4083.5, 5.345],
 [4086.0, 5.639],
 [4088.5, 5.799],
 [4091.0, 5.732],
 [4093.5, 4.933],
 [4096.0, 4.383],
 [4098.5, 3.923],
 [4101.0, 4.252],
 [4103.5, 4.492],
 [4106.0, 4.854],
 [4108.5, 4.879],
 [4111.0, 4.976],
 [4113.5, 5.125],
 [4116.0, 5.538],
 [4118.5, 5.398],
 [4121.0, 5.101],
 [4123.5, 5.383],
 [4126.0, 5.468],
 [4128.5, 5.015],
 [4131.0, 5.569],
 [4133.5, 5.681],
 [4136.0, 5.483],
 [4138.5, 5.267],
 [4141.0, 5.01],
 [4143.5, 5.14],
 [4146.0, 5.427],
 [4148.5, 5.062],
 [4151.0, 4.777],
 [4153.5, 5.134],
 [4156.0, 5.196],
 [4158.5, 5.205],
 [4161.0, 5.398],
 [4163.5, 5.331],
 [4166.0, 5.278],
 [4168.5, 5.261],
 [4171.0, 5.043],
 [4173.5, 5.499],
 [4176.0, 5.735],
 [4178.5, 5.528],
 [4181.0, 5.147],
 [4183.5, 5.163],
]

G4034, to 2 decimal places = 4.92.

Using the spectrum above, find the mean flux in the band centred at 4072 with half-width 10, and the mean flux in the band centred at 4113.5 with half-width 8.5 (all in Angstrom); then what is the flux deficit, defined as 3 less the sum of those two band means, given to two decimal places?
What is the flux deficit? -7.10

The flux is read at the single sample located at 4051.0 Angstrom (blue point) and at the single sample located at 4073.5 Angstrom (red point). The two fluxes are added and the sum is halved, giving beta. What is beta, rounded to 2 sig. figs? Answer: 5.0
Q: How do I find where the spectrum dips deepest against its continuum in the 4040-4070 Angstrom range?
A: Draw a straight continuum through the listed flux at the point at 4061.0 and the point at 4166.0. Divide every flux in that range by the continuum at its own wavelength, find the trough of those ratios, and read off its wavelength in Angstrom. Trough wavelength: 4046.0 Angstrom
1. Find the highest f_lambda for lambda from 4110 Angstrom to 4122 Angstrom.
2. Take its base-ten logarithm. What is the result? 0.743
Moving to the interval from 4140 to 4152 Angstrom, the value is 0.735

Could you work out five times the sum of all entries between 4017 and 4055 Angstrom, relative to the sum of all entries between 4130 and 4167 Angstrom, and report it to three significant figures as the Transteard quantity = 5.01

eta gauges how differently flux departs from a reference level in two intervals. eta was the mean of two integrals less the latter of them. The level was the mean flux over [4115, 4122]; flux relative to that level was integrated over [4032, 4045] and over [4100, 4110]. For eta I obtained 3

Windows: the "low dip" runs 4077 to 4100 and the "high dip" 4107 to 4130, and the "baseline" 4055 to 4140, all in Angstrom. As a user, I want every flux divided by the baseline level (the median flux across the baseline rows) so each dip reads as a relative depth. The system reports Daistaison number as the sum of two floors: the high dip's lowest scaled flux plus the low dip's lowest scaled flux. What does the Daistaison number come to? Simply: 1.72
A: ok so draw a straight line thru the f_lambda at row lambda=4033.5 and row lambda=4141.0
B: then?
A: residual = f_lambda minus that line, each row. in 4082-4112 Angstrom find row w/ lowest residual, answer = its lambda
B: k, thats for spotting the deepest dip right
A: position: 4098.5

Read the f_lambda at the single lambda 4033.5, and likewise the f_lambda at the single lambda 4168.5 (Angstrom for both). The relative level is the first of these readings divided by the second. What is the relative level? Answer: 0.95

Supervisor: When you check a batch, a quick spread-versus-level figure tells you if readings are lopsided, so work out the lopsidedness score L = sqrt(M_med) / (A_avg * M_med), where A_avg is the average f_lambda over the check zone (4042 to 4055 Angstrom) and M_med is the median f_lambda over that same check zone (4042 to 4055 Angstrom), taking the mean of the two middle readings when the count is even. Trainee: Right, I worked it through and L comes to 0.0866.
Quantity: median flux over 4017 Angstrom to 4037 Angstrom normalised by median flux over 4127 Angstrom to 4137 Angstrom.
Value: 0.98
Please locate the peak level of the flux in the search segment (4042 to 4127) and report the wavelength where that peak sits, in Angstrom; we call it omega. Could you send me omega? 4088.5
